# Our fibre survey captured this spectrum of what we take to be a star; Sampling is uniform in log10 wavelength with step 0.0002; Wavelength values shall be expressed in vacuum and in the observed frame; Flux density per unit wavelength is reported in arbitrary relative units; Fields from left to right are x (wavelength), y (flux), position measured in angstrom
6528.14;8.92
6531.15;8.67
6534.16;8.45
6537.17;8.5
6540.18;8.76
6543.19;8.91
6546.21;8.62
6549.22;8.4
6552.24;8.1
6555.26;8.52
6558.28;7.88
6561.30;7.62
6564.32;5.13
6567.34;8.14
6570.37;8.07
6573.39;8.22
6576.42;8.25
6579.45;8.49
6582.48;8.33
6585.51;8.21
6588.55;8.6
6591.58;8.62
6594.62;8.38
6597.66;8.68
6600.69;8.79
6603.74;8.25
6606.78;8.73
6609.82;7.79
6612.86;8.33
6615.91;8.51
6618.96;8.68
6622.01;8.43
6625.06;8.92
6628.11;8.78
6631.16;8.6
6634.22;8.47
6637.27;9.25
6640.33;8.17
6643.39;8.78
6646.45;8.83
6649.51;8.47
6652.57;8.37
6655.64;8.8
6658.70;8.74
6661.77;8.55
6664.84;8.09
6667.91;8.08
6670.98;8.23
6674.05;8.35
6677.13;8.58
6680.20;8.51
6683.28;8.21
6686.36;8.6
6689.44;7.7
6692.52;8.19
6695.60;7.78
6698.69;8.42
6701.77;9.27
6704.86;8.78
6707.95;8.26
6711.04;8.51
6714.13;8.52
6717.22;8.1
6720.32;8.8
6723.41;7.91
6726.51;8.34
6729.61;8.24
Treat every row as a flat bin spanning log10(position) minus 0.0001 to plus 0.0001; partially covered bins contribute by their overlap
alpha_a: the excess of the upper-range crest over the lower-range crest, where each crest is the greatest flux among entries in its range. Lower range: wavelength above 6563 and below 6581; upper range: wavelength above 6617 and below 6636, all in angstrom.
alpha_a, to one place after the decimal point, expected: 0.4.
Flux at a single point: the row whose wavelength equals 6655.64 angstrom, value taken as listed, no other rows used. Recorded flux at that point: 8.8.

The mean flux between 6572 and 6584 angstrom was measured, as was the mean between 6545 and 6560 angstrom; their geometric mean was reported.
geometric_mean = 8.31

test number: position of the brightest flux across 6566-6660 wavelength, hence 6637.27 angstrom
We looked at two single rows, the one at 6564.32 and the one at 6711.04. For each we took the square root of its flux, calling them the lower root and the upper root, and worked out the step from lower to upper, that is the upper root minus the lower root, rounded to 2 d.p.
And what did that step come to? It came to 0.65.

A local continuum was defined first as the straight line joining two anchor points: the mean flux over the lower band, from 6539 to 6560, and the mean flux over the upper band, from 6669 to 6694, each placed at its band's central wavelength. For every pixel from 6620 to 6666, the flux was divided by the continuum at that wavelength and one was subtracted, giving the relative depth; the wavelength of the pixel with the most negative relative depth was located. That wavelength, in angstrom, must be 6664.84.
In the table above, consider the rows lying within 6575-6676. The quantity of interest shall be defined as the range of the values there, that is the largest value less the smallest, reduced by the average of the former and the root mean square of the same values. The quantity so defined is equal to -3.5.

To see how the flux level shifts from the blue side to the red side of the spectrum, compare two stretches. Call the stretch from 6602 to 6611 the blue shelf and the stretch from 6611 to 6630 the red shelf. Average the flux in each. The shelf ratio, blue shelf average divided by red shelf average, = 0.96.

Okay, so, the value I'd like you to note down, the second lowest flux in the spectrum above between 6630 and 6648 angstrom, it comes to 8.47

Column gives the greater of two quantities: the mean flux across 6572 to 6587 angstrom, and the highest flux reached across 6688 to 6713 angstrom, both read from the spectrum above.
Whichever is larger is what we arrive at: 9.3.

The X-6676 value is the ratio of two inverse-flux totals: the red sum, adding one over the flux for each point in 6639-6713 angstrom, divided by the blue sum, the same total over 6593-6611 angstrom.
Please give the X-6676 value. 4.0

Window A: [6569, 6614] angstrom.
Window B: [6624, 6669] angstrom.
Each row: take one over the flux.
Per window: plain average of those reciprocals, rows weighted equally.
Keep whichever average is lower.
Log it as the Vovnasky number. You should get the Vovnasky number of 0.117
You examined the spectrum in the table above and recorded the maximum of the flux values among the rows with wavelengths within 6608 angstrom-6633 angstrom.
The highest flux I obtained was 8.92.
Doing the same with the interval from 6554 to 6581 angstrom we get 8.52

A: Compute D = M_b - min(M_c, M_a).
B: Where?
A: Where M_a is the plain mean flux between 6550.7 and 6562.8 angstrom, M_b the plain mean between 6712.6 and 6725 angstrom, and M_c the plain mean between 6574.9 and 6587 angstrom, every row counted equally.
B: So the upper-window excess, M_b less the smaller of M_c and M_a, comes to 0.30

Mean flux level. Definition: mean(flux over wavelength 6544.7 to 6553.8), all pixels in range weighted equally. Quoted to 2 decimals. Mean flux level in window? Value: 8.37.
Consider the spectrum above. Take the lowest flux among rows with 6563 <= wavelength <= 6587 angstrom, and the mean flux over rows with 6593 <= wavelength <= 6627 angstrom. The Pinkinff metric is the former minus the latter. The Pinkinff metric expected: -3.37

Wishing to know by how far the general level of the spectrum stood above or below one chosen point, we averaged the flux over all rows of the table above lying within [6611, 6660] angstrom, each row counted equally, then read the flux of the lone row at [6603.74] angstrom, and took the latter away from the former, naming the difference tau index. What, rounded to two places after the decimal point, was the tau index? 0.38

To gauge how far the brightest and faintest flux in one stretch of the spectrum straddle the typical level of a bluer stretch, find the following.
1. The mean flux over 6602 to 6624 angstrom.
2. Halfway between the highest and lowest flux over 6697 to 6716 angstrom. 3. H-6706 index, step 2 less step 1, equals 0.4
